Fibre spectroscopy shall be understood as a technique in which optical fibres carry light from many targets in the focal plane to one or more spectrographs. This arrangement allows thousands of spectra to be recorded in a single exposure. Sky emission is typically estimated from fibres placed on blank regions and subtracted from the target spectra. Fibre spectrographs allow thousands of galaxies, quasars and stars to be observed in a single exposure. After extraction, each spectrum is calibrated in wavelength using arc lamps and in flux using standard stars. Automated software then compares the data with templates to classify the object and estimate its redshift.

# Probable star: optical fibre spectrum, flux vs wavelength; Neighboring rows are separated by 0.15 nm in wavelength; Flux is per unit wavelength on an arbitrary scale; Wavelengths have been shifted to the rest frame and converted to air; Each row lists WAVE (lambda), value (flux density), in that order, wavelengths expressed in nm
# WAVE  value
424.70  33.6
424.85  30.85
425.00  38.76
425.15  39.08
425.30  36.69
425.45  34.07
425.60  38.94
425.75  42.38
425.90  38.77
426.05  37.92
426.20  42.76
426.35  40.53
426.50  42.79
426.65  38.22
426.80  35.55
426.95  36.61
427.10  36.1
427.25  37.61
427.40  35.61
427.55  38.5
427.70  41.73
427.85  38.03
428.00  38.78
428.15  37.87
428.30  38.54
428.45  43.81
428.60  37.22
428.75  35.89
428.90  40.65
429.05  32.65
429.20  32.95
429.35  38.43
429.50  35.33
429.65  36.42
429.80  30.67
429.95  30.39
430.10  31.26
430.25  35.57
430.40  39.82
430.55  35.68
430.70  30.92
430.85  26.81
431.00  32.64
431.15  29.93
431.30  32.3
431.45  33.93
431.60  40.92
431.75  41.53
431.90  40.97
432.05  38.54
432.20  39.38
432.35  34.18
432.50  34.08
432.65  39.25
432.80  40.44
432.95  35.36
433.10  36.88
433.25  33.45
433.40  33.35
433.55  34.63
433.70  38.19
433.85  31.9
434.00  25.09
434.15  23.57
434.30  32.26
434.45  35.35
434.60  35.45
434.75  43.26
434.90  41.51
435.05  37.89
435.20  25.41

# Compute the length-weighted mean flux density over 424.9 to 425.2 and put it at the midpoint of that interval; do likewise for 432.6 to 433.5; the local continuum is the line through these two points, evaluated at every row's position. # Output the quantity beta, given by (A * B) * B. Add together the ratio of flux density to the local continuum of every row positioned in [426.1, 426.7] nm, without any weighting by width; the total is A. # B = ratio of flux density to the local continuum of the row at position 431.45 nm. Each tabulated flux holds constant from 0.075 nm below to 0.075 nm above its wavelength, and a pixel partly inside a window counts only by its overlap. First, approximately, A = 4.33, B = 0.9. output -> 3.7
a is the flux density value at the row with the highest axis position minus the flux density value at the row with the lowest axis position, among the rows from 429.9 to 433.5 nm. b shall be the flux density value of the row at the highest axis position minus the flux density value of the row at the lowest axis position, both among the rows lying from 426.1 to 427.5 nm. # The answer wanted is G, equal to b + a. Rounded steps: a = 3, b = -7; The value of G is -4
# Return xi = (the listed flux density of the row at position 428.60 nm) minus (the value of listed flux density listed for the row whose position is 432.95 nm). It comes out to 2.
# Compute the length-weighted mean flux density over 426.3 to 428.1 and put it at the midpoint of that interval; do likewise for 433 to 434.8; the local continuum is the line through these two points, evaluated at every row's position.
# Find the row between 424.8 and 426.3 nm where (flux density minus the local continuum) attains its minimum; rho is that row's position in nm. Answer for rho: 424.85 nm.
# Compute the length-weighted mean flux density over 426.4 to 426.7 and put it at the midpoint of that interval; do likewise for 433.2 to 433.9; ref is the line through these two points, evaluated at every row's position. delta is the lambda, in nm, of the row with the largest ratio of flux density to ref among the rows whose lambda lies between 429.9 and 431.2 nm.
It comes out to 430.40 nm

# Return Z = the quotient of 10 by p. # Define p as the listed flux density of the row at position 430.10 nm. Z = 0.320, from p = 31.26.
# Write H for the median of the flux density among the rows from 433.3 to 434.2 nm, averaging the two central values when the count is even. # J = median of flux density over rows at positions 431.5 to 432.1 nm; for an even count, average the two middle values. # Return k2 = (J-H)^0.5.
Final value 2.9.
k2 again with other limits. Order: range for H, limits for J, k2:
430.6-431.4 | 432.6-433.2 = 2.7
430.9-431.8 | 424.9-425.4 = 2.3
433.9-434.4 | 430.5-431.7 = 2.7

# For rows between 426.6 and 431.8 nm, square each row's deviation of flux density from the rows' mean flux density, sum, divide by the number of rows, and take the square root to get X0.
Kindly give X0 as 3.8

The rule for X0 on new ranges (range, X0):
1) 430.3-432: 4.9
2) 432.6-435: 5.1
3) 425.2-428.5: 2.6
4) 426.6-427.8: 1.9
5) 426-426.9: 2.7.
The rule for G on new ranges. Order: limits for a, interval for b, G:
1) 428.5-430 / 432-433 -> -10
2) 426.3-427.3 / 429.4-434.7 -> -3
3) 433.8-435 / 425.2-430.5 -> 13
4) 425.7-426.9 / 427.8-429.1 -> -12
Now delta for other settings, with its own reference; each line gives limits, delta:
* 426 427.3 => 426.50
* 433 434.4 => 433.70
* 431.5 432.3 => 431.75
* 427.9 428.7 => 428.45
